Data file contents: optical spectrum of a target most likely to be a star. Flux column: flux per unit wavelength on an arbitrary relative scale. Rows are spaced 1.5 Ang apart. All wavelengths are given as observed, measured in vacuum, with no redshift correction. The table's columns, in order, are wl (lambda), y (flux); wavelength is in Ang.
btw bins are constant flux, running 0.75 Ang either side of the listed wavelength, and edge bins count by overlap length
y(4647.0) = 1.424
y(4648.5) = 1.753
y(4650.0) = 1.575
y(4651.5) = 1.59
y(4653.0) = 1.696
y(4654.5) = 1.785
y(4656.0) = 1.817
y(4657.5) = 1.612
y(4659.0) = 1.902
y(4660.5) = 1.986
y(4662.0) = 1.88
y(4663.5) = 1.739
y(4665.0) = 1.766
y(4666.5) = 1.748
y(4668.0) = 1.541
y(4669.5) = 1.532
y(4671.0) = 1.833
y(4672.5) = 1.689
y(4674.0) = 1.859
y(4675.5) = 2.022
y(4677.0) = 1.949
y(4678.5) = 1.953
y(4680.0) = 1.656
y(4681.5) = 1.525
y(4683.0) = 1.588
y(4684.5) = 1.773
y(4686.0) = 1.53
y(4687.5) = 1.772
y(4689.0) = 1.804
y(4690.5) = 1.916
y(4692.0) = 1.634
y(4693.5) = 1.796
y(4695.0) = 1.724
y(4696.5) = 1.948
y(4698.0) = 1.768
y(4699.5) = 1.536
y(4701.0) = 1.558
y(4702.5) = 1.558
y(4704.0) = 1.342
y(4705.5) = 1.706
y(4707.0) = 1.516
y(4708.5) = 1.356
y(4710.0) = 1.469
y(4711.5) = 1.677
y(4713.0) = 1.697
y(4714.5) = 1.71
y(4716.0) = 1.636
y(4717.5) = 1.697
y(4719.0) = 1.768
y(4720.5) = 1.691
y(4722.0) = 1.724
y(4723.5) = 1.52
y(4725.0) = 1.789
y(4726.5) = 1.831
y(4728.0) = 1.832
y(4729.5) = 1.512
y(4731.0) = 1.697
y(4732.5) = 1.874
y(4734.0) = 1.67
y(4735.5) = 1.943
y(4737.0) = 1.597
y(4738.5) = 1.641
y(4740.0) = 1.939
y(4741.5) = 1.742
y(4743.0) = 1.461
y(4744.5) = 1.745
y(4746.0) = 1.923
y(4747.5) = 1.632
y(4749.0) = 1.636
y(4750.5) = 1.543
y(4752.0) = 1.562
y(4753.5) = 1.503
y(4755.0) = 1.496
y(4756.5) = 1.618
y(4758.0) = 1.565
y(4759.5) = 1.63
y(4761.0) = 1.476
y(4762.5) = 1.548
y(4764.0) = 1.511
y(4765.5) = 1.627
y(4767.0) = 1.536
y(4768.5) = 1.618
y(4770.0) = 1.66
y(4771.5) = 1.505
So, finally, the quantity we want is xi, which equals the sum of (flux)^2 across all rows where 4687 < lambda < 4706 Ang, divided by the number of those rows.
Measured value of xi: 2.91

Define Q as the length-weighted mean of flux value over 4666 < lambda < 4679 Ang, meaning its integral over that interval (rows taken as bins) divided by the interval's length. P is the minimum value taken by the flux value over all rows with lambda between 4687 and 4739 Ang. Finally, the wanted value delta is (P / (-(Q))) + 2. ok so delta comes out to 1.25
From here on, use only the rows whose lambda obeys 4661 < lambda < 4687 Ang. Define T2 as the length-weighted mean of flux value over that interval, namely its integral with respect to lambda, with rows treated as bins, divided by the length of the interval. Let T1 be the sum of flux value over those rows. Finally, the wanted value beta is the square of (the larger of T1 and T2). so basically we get 875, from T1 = 29.6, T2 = 1.74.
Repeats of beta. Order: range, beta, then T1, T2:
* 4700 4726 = 752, 27.4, 1.61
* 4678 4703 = 843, 29.0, 1.71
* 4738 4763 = 765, 27.7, 1.63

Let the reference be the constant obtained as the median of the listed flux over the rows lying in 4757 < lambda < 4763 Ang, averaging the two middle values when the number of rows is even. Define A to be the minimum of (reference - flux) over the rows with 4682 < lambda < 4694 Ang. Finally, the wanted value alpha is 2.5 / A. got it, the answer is -7.0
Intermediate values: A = -0.36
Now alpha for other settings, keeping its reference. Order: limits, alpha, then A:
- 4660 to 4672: -5.8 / -0.43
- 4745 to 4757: -6.8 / -0.37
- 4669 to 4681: -5.4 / -0.47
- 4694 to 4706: -6.4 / -0.39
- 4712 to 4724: -11.8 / -0.21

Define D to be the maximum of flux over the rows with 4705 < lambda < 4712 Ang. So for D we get 1.706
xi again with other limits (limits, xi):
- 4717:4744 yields 2.97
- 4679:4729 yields 2.80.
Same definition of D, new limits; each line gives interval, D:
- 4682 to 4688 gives 1.773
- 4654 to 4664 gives 1.986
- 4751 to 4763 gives 1.63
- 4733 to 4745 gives 1.943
